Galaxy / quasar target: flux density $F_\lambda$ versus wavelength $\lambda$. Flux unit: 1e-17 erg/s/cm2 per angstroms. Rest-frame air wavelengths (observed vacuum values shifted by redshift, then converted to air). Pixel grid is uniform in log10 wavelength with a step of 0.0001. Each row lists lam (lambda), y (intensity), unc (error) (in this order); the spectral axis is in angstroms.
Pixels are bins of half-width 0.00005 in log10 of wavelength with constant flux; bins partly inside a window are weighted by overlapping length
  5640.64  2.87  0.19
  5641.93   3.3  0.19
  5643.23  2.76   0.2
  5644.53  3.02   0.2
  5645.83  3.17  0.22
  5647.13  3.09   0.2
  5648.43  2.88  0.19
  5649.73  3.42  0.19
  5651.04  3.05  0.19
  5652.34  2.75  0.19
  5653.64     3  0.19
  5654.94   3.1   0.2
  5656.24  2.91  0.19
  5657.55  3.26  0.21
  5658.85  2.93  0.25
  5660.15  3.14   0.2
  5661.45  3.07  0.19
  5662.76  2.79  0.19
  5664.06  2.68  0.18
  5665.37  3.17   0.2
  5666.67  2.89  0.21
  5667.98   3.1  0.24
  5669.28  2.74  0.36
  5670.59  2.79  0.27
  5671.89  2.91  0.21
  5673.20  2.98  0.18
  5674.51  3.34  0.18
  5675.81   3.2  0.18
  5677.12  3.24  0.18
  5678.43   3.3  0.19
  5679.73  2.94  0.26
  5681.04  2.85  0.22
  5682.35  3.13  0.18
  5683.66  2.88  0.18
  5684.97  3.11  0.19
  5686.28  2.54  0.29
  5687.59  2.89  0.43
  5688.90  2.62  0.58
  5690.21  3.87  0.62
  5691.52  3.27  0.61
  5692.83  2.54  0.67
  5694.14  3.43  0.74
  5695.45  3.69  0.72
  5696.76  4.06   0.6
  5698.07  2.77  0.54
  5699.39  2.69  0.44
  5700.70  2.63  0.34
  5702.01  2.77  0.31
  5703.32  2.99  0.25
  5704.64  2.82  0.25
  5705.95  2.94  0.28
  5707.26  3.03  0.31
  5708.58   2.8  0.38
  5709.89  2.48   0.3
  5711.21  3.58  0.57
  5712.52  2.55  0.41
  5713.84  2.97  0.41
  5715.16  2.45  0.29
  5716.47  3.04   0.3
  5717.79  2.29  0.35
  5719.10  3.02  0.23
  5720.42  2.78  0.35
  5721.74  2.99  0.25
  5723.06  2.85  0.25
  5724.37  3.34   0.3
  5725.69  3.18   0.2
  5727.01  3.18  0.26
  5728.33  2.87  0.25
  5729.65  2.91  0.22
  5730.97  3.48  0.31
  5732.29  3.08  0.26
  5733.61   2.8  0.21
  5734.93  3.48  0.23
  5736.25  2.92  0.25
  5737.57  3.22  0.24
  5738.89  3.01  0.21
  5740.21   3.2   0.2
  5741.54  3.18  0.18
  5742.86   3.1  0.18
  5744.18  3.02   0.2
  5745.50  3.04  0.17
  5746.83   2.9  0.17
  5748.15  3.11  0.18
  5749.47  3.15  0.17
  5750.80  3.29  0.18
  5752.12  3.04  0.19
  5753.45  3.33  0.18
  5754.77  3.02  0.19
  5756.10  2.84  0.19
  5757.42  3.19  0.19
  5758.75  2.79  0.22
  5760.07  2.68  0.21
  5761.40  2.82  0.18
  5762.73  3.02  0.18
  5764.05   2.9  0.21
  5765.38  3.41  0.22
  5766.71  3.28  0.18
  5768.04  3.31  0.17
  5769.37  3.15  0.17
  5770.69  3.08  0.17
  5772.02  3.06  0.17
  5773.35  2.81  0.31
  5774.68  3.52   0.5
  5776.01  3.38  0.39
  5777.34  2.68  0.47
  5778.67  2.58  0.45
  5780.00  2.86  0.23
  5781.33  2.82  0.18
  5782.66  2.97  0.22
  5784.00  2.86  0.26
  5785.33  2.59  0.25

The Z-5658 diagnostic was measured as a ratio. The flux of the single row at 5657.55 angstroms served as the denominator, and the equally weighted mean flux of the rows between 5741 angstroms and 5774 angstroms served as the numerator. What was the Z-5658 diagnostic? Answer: 0.94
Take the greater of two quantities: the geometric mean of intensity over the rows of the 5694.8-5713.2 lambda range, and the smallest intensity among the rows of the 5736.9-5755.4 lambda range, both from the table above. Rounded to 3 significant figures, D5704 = 2.96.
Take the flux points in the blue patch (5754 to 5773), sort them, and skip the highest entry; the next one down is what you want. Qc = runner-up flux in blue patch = 3.31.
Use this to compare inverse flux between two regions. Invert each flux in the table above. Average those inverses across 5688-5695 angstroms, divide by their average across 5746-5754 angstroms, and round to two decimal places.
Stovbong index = 1.02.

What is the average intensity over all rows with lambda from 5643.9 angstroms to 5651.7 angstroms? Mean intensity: 3.10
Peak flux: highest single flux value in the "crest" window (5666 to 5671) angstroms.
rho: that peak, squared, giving 9.6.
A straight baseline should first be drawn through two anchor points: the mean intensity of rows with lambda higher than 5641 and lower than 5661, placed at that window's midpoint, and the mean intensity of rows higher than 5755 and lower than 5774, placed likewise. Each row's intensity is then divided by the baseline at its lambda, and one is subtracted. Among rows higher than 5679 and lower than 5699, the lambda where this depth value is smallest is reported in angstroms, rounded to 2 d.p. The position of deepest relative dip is 5686.28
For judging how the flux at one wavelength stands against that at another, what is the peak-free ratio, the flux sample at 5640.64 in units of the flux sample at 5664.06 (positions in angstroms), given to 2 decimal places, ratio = 1.07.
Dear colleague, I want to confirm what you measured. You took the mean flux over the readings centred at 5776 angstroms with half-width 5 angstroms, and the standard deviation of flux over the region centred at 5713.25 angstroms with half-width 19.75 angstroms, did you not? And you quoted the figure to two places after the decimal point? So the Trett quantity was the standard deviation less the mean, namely -2.60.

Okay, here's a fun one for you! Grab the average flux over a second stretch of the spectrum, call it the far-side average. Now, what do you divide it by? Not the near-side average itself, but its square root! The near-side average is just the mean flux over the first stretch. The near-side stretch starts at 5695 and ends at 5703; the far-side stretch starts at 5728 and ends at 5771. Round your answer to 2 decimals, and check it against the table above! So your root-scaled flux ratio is 1.75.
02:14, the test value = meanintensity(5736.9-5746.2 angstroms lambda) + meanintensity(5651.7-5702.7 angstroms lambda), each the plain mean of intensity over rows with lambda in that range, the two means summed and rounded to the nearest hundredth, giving 6.13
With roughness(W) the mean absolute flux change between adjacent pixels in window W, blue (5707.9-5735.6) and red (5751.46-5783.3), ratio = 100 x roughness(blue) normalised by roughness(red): 192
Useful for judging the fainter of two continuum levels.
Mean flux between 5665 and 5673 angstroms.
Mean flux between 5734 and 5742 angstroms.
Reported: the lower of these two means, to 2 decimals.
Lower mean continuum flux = 2.93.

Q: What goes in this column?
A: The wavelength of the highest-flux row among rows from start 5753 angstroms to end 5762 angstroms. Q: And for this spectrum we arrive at 5753.45 angstroms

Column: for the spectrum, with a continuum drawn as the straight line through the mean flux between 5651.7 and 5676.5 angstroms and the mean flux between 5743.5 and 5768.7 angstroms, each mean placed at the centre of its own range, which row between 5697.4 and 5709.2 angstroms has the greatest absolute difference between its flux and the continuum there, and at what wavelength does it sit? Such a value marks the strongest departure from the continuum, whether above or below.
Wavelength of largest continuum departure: 5700.70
